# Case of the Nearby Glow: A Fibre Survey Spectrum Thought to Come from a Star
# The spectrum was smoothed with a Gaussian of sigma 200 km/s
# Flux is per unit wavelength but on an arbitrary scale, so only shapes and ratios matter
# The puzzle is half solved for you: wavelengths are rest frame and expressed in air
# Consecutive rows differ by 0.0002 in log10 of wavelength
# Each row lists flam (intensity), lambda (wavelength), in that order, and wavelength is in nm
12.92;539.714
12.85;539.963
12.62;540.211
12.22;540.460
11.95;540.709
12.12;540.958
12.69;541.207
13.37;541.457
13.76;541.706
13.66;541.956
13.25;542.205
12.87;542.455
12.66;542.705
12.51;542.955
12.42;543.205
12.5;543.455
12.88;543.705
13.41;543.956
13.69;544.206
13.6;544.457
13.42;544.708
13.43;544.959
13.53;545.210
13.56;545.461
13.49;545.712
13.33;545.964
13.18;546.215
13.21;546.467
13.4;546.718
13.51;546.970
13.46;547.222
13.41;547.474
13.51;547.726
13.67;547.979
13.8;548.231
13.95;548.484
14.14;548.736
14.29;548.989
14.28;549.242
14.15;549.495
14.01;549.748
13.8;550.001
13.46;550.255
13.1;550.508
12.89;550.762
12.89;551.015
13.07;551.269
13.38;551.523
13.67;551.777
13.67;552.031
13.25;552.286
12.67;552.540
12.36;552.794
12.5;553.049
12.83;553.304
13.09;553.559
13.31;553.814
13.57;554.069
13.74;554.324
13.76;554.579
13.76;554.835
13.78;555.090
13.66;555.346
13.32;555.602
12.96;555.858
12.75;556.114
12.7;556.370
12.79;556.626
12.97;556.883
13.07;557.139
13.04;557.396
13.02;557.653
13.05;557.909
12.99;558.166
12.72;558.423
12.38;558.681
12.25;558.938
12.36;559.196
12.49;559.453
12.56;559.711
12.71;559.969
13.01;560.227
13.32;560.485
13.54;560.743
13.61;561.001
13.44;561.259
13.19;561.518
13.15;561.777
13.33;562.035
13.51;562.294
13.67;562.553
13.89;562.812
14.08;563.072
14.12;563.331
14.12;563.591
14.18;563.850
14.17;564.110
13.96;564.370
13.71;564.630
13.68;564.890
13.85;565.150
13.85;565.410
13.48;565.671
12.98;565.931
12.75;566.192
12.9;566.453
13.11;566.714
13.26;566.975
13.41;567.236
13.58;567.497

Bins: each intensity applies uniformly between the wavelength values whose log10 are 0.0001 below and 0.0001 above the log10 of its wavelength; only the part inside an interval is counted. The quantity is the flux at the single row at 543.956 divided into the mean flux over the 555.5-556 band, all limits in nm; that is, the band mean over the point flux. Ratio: 0.98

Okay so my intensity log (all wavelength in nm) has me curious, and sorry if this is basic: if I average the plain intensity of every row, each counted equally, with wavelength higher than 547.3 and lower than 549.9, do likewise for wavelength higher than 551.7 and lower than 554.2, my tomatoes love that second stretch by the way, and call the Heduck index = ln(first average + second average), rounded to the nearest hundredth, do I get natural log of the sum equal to 3.30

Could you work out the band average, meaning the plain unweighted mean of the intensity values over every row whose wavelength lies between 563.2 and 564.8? 14.0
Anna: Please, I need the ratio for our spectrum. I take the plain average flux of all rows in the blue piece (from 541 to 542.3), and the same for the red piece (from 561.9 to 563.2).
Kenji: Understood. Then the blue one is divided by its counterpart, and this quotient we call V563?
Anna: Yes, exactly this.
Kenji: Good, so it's 0.97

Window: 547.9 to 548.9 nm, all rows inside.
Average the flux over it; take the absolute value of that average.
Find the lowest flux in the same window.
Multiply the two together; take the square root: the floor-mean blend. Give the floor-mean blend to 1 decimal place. 13.8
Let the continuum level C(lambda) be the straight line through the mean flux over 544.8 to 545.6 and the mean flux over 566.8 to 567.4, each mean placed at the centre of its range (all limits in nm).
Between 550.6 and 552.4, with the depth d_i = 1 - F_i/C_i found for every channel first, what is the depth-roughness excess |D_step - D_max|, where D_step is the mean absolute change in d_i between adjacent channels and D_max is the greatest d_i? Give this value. 0.028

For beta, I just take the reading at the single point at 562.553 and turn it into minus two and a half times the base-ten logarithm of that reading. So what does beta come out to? -2.84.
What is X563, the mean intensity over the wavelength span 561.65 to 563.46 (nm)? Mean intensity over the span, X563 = 13.7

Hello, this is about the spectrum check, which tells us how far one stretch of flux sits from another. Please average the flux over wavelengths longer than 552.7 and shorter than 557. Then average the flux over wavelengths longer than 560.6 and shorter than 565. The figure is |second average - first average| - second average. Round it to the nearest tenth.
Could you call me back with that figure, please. -13.2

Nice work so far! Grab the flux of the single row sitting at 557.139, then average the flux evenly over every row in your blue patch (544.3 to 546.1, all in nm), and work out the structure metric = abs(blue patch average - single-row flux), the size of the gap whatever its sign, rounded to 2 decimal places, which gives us 0.41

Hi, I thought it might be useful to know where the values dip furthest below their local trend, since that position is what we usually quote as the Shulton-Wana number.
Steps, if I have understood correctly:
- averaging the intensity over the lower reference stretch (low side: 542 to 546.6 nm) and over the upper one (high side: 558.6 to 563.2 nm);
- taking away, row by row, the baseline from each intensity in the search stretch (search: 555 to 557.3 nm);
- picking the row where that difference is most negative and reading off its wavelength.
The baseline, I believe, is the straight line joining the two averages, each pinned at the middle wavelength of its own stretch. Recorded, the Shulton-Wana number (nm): 556.370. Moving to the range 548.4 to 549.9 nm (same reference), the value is 548.484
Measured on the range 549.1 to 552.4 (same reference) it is 550.762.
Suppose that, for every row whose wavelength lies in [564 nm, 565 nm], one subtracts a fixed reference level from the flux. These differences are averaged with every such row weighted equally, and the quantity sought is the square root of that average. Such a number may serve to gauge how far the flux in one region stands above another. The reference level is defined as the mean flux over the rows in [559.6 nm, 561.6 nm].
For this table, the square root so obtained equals 0.84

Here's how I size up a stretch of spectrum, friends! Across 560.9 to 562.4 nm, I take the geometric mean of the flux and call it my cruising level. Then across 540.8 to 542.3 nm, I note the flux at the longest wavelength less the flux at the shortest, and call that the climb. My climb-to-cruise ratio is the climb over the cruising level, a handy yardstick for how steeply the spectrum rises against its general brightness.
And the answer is 0.085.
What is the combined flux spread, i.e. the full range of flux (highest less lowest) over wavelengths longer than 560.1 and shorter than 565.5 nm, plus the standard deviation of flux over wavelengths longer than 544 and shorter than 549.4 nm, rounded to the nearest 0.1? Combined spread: 1.5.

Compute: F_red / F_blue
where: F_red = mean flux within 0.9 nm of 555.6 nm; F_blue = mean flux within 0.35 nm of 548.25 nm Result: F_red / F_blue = 0.96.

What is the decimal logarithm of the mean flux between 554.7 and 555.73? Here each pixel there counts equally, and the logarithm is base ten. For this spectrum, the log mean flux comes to 1.13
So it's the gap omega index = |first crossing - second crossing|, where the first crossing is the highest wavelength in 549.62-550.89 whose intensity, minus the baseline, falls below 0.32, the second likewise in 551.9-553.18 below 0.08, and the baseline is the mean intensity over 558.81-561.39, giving 2.29 nm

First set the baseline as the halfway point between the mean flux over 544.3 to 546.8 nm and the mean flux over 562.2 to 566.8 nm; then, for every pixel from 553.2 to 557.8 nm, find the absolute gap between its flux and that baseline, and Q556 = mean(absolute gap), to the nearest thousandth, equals 0.426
